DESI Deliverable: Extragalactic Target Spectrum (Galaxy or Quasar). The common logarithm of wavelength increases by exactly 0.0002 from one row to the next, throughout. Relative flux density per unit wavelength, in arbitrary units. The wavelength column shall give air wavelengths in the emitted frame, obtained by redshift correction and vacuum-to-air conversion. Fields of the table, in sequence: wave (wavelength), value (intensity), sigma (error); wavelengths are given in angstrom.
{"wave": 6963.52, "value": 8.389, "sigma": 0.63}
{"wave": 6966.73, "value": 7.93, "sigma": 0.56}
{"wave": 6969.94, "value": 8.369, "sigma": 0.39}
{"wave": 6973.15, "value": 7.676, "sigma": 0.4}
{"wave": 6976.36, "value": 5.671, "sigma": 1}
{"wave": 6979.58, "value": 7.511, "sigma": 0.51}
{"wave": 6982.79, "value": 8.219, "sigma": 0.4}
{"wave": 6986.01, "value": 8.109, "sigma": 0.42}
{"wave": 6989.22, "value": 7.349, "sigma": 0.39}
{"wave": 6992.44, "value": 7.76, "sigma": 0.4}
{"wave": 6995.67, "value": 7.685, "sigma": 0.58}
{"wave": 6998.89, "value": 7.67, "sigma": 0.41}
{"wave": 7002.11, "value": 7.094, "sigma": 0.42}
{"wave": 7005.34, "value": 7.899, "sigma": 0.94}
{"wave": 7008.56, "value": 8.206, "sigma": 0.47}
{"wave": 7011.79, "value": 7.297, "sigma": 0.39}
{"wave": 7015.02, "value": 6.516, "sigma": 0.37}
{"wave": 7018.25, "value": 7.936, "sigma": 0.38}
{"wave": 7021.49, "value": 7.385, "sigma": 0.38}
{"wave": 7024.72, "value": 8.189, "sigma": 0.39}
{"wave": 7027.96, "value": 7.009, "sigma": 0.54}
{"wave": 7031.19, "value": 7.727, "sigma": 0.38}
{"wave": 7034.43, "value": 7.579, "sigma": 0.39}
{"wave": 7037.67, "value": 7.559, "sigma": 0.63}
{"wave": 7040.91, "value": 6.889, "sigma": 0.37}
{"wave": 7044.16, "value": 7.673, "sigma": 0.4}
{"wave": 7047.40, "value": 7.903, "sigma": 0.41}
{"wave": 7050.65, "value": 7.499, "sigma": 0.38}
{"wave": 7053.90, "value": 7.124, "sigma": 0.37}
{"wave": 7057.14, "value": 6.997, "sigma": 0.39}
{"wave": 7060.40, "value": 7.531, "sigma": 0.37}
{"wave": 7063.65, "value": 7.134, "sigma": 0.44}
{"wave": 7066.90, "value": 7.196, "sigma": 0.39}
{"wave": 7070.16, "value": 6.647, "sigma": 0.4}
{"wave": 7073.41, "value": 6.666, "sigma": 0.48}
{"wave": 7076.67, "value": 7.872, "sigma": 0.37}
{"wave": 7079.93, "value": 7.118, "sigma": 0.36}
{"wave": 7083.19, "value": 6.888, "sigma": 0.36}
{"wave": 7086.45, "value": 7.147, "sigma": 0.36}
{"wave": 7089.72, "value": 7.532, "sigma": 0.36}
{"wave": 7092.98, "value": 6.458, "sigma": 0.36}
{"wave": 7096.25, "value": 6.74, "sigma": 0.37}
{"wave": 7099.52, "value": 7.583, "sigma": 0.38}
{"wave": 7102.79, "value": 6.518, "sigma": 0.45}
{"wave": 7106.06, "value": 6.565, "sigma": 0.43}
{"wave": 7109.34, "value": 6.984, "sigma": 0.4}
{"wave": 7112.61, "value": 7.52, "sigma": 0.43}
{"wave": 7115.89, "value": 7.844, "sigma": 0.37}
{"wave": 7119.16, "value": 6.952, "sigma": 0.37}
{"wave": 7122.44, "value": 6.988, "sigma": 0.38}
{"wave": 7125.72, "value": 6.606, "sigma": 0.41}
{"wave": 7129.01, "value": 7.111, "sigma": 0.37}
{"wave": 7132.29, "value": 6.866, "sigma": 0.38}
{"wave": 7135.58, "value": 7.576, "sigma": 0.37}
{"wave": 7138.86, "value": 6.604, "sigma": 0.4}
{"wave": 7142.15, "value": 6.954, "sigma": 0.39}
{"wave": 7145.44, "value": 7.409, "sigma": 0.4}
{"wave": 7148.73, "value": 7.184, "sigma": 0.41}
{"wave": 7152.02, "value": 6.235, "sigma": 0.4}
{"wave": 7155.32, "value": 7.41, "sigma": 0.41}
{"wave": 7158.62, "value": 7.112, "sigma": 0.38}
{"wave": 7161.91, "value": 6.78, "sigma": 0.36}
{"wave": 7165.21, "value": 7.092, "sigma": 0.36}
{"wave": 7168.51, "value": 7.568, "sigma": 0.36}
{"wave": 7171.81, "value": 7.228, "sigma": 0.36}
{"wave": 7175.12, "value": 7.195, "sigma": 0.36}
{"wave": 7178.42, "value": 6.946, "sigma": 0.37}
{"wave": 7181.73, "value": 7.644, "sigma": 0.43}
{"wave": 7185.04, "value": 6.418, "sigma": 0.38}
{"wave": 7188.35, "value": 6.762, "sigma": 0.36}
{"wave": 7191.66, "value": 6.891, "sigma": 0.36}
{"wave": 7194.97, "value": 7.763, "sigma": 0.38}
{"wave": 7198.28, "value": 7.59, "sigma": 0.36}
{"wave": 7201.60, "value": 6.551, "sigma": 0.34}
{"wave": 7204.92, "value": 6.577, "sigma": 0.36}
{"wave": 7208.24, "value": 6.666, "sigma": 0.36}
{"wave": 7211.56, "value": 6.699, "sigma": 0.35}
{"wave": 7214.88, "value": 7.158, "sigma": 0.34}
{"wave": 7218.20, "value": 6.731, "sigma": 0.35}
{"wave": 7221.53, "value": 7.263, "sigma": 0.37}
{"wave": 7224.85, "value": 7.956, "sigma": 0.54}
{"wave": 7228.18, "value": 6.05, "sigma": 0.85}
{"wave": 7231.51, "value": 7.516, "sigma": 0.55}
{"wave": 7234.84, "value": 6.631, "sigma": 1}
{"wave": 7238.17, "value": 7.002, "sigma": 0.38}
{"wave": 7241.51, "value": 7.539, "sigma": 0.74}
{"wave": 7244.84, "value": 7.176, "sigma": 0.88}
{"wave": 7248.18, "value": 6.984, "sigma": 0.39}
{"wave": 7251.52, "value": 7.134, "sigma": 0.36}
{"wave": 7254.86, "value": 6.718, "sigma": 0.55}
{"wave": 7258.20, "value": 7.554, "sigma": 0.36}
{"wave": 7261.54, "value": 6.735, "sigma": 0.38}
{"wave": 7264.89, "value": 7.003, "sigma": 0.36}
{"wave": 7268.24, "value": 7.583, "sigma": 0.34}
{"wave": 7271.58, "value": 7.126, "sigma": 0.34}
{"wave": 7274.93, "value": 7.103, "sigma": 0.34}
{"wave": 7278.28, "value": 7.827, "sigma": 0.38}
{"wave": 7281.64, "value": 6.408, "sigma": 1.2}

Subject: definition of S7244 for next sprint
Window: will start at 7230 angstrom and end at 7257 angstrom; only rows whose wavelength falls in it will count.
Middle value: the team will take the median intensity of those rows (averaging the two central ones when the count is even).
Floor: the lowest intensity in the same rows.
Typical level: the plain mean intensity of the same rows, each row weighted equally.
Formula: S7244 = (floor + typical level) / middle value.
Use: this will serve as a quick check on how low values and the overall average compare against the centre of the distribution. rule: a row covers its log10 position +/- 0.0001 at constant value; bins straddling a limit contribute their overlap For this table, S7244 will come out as 1.94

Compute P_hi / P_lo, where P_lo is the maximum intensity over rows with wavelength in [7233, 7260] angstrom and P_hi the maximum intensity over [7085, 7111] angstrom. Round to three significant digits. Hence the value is 1.00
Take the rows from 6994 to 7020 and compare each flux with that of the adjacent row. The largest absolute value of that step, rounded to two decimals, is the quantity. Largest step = 1.42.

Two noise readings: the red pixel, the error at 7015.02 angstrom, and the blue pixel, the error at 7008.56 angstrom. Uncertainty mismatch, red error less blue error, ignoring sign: 0.10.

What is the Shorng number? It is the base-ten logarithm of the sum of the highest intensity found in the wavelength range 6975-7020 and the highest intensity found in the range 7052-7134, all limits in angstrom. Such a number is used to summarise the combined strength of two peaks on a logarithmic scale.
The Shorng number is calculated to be 1.21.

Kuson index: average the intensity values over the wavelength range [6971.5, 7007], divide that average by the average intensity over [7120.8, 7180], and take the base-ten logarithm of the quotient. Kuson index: 0.028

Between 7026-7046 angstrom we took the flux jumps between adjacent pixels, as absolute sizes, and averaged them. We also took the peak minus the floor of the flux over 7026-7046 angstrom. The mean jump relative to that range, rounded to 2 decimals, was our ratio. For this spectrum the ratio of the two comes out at 0.56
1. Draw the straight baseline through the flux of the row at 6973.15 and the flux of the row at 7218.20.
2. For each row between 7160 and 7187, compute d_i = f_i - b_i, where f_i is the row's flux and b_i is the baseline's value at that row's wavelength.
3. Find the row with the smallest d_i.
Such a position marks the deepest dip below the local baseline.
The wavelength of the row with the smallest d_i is 7185.04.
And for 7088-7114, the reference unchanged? 7092.98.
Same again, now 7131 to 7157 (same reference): 7152.02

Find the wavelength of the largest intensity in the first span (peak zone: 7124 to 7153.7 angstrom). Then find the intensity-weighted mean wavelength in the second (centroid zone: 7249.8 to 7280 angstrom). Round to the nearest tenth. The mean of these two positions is 7200.3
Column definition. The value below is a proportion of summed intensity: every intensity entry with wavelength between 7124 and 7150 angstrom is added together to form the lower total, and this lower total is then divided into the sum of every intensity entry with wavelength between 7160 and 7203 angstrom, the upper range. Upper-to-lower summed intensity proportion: 1.6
